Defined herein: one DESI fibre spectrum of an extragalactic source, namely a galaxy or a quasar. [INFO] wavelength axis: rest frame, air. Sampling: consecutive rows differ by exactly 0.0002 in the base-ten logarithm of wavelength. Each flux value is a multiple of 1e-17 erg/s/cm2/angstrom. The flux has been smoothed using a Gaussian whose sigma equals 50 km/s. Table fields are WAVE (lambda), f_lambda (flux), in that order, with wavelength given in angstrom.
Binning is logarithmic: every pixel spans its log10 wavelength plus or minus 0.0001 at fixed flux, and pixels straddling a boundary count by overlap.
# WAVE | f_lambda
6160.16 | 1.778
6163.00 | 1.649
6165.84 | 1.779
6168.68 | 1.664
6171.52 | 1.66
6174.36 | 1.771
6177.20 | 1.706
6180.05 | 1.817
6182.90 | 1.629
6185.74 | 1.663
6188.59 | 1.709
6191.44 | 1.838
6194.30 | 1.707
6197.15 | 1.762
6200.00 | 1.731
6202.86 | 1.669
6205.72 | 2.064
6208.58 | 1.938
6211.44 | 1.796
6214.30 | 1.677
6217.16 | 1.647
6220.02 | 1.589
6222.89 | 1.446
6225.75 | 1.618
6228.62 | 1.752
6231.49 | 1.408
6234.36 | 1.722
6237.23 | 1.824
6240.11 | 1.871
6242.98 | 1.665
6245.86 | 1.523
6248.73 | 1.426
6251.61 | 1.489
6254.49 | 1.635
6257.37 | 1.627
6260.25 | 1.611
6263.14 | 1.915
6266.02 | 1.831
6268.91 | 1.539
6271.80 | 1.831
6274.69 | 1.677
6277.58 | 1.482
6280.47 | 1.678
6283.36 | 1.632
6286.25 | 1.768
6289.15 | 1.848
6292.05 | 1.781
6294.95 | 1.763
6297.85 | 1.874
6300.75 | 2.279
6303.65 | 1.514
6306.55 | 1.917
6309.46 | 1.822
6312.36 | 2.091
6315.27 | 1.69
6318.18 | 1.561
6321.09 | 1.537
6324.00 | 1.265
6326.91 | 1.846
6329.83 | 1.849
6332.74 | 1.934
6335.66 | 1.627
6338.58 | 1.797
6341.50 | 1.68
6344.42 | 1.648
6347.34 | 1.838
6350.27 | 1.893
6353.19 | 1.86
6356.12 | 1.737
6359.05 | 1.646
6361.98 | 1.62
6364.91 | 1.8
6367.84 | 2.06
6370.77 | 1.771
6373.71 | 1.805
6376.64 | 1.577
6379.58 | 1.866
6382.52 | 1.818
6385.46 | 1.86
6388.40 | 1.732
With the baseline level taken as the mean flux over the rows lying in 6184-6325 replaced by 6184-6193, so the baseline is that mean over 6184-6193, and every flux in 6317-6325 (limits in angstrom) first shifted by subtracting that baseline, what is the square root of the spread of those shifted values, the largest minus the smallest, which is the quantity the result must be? 0.54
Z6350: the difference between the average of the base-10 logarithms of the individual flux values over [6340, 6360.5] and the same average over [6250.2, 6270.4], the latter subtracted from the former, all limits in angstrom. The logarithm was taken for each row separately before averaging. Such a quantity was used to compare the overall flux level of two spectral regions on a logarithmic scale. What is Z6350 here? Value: 0.02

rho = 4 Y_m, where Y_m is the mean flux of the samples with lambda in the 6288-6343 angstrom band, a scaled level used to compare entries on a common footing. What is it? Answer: 7.1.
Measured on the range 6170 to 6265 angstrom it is 6.8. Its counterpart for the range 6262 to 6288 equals 6.8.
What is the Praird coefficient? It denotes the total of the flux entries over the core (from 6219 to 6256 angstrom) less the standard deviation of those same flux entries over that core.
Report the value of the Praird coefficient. 20.8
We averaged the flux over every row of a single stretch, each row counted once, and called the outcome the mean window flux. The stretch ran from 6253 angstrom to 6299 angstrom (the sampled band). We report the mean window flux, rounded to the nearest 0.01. 1.72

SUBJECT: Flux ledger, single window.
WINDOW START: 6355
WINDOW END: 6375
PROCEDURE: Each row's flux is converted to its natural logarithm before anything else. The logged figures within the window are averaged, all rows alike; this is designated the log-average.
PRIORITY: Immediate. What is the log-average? 0.572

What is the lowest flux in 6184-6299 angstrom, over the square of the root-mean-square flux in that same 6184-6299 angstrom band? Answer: 0.483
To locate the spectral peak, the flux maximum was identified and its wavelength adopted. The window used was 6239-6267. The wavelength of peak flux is 6263.14 angstrom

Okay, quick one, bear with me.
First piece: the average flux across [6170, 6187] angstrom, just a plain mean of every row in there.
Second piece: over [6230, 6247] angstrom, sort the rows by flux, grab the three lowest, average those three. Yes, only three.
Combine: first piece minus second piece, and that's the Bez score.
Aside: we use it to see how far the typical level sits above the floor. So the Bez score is 0.18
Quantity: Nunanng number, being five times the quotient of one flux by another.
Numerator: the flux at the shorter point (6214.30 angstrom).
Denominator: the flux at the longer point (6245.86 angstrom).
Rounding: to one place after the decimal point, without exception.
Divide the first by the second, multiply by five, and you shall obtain 5.5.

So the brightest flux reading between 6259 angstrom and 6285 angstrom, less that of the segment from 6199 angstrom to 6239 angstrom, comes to -0.1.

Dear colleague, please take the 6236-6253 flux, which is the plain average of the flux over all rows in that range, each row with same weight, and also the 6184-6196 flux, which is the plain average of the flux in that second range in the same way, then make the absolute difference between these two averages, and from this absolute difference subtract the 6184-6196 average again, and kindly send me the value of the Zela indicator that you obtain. -1.63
